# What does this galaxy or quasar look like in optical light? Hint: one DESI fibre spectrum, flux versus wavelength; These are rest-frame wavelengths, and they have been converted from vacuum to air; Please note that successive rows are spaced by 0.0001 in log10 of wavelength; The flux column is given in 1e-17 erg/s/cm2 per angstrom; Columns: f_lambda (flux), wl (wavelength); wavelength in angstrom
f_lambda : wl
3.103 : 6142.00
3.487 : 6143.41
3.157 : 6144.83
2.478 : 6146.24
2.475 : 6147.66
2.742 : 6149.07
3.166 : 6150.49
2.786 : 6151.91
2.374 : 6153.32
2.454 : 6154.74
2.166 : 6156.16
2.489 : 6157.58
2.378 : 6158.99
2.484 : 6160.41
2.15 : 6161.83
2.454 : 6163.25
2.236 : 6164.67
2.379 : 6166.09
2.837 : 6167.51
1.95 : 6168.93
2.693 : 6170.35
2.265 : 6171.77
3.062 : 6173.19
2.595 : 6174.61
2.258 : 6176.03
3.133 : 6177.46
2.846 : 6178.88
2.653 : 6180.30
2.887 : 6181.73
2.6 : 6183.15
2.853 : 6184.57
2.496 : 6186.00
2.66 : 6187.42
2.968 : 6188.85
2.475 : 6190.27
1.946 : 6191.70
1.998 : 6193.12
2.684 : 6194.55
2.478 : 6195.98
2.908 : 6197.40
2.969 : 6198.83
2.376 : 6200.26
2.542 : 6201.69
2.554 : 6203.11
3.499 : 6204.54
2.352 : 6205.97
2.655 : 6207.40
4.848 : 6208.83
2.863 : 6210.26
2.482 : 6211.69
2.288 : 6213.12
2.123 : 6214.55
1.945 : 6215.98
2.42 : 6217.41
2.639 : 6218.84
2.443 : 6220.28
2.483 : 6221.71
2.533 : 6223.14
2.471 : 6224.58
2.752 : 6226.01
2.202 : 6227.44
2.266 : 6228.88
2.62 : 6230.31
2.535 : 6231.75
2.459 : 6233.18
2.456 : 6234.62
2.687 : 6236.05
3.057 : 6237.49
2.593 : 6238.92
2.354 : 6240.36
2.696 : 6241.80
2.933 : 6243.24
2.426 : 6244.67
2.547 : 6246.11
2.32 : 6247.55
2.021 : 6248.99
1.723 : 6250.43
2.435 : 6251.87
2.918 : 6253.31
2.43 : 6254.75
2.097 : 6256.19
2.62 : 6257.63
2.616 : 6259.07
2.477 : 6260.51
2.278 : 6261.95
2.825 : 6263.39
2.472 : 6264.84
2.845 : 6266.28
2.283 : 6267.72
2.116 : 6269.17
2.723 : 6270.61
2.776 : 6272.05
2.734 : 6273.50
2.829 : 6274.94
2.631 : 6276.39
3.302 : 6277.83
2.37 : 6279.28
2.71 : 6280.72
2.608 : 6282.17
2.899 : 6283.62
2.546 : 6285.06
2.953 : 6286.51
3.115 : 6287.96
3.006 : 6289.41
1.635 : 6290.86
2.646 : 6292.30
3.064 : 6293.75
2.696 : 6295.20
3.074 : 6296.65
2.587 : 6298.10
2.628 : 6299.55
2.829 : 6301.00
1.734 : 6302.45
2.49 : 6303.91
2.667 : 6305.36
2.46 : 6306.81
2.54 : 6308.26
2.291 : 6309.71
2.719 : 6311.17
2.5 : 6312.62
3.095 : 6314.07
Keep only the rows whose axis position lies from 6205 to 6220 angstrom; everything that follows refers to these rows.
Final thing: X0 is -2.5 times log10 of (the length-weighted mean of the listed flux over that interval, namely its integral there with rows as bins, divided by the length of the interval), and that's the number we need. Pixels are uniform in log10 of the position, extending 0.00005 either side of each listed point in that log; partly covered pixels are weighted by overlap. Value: -1.07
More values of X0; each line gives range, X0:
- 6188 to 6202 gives -1.01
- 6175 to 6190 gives -1.09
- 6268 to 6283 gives -1.07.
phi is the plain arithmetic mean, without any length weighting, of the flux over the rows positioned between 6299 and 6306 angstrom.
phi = 2.47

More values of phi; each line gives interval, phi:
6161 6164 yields 2.30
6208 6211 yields 3.86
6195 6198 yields 2.69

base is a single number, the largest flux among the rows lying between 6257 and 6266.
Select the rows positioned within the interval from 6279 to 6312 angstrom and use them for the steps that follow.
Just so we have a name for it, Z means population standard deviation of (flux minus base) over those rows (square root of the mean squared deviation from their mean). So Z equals 0.36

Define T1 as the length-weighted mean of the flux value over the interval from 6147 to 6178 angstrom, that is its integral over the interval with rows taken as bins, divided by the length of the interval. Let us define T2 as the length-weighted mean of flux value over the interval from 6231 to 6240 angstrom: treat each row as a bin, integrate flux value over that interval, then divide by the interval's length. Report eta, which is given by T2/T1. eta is 1.04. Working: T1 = 2.52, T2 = 2.62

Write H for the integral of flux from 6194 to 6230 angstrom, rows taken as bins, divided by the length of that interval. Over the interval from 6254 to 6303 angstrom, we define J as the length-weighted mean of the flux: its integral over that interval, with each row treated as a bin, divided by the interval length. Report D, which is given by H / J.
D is 1.002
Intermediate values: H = 2.63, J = 2.63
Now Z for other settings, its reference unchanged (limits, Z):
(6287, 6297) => 0.49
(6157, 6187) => 0.30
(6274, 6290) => 0.26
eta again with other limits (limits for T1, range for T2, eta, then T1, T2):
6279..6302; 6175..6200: 0.97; 2.71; 2.63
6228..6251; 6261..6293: 1.07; 2.48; 2.65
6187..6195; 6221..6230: 1.01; 2.44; 2.46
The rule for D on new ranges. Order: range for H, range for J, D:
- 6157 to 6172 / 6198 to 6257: 0.936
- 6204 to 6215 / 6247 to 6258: 1.254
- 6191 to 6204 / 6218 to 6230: 1.013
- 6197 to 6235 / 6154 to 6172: 1.098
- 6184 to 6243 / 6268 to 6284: 0.970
